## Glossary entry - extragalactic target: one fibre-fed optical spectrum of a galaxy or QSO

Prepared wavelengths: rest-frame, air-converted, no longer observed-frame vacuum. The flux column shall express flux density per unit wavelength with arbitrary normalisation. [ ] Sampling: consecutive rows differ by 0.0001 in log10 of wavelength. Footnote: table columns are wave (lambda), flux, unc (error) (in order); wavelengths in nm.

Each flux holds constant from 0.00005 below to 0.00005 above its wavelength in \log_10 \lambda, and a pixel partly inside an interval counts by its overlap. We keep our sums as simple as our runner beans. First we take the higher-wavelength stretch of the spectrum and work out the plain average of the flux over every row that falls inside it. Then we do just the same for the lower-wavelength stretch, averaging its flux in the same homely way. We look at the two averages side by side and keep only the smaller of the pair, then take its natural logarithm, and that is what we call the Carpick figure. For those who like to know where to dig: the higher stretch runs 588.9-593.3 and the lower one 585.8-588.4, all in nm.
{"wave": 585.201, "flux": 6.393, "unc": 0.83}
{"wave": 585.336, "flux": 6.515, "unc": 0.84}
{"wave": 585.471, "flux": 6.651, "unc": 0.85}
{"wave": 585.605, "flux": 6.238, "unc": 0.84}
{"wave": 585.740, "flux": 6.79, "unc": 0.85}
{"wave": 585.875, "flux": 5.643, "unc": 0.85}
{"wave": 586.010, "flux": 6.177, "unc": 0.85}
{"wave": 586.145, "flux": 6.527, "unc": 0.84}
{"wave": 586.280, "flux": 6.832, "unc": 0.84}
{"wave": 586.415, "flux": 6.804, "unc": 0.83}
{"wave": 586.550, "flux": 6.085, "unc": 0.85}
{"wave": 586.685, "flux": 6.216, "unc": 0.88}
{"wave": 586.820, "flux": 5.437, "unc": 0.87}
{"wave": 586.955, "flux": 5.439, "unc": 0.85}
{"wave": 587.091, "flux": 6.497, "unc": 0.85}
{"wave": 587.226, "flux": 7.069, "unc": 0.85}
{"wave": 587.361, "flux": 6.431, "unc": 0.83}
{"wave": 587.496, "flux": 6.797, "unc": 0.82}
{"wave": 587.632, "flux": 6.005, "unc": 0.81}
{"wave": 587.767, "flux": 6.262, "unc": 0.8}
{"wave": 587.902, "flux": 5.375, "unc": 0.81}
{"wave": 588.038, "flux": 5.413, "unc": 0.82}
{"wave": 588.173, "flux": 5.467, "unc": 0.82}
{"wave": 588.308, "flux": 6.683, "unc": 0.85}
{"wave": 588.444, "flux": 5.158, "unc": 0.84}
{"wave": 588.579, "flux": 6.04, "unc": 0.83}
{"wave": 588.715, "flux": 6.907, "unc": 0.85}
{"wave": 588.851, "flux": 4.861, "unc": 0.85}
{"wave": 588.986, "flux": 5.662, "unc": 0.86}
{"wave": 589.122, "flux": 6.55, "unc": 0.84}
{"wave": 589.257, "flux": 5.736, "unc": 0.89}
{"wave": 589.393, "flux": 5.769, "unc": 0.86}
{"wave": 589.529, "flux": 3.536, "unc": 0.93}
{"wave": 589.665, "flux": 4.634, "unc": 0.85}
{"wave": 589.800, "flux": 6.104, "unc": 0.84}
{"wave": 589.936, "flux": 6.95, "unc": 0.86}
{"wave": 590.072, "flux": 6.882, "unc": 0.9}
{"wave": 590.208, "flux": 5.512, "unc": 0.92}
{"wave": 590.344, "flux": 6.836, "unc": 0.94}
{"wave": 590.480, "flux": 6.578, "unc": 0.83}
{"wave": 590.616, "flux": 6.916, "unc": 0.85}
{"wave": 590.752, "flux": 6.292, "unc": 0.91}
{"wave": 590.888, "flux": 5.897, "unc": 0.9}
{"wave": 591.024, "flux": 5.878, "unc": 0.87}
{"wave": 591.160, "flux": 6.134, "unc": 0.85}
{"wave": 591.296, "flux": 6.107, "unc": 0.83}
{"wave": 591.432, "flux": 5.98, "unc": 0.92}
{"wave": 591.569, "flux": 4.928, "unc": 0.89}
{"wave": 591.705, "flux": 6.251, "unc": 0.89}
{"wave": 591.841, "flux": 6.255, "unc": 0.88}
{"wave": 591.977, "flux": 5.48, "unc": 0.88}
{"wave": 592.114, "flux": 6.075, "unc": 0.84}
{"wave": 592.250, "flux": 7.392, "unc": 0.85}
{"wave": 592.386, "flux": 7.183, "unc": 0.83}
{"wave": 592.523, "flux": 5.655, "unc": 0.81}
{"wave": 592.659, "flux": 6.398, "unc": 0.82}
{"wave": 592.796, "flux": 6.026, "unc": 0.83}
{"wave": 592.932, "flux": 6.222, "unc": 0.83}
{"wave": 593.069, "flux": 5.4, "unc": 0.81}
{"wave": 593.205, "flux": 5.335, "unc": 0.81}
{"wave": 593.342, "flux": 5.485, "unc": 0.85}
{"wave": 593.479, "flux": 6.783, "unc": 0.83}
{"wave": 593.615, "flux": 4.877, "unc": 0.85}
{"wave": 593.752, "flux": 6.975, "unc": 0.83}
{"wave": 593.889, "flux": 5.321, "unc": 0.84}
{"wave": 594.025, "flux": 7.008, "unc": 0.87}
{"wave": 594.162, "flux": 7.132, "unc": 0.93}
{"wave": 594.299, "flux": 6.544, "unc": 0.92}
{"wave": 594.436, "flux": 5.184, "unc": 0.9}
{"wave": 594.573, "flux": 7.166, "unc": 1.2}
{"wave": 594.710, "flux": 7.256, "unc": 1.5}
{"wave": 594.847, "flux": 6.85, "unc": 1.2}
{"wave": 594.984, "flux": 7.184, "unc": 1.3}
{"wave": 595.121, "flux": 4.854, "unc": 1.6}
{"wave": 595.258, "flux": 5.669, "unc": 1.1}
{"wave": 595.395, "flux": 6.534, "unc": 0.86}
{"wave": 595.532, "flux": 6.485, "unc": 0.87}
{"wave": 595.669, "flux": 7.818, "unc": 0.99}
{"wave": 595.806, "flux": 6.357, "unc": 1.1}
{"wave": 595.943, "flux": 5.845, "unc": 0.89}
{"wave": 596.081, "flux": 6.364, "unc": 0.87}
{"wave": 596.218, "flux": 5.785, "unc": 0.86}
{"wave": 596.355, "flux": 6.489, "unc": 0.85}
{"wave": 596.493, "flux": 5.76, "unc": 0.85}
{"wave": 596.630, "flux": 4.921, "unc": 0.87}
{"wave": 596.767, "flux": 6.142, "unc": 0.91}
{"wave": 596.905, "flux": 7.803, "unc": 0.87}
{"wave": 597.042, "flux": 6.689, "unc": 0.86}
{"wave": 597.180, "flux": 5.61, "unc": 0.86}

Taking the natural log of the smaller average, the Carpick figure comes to 1.79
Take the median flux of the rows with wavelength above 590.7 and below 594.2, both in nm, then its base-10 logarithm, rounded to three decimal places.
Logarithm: 0.785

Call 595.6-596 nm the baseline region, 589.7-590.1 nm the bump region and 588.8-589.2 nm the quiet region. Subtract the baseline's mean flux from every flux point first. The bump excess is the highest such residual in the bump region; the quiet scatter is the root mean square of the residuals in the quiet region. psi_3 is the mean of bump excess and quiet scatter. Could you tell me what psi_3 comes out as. 0.7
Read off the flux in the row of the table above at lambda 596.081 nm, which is 6.364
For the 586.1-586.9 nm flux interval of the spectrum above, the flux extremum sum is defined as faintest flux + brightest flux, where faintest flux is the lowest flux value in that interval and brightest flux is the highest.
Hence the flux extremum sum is 12.3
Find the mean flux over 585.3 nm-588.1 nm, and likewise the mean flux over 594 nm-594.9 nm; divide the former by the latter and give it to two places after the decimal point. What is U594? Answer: 0.93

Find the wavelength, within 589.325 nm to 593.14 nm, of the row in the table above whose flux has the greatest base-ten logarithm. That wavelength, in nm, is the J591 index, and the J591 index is 592.250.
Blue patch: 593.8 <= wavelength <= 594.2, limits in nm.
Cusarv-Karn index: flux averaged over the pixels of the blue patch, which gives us 6.5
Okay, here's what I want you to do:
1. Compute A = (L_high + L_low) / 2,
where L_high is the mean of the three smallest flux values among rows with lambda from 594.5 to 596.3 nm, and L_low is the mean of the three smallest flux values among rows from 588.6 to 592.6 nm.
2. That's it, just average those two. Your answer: 4.9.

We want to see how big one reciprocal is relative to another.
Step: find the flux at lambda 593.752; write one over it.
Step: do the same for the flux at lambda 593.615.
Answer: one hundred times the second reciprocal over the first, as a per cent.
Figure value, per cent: 143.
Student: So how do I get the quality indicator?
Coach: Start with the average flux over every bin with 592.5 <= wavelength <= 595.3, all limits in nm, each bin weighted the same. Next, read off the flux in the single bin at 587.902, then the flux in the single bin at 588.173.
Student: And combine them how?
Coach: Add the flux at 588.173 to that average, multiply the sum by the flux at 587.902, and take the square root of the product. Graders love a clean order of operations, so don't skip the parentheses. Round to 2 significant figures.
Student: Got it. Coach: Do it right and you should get 7.9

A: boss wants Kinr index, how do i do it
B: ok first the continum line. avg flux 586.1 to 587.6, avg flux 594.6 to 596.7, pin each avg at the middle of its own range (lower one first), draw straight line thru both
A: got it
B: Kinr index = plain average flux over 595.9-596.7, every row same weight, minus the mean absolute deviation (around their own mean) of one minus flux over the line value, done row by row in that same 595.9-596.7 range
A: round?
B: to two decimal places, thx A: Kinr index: 5.80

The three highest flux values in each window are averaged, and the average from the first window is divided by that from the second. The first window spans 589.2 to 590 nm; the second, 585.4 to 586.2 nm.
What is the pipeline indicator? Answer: 0.94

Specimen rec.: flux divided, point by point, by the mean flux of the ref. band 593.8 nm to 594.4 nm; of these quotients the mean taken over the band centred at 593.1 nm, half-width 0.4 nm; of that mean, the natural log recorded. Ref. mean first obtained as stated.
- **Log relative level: -0.10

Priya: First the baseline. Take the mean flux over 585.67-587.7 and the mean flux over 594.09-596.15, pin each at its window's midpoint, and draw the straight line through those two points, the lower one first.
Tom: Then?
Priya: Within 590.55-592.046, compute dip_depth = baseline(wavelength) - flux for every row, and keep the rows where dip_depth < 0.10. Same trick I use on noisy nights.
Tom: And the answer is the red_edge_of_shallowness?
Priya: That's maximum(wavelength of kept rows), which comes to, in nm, 590.616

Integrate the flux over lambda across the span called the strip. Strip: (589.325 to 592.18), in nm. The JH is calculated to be 17.0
